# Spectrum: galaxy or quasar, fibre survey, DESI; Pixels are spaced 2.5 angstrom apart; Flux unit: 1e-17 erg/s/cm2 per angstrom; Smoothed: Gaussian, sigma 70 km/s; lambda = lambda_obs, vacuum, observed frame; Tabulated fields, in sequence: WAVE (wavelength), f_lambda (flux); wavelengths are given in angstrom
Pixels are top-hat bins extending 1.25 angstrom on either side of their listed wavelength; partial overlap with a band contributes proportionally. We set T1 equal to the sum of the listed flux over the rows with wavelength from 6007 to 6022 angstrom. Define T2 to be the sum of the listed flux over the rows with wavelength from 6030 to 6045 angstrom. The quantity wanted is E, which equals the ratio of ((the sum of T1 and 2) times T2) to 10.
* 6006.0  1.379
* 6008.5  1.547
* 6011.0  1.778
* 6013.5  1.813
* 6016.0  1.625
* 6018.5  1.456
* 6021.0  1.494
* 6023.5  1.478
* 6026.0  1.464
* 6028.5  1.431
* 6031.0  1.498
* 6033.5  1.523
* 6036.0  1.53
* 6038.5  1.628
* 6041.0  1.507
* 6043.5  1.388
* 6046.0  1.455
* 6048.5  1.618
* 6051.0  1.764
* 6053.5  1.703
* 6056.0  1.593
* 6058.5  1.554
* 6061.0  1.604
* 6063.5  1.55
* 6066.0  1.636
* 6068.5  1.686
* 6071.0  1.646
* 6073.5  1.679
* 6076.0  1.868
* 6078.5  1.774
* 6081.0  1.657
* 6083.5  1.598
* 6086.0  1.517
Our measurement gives 10.6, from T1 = 9.7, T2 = 9.1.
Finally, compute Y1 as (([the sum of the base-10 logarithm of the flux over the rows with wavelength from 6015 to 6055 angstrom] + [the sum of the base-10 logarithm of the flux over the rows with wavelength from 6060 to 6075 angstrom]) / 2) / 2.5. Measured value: 0.85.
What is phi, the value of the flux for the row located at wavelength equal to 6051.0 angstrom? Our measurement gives 1.764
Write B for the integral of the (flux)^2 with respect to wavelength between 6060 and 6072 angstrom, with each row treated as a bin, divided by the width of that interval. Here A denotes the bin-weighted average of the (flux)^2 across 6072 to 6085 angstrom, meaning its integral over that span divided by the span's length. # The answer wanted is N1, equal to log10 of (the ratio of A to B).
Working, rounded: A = 2.93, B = 2.64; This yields 0.05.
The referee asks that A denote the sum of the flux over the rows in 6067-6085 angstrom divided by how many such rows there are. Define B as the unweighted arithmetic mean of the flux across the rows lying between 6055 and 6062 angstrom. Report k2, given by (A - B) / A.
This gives 0.07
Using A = 1.70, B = 1.58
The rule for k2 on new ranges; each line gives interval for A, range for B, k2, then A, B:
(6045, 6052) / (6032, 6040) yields 0.03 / 1.61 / 1.56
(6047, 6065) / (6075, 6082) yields -0.09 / 1.63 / 1.77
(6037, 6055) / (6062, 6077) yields -0.06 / 1.58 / 1.68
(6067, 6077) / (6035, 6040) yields 0.08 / 1.72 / 1.58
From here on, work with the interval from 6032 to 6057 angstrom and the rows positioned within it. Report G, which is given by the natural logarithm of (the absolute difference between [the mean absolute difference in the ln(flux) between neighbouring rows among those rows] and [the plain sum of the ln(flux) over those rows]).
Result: 1.5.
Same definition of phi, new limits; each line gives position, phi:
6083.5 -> 1.598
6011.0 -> 1.778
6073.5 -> 1.679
